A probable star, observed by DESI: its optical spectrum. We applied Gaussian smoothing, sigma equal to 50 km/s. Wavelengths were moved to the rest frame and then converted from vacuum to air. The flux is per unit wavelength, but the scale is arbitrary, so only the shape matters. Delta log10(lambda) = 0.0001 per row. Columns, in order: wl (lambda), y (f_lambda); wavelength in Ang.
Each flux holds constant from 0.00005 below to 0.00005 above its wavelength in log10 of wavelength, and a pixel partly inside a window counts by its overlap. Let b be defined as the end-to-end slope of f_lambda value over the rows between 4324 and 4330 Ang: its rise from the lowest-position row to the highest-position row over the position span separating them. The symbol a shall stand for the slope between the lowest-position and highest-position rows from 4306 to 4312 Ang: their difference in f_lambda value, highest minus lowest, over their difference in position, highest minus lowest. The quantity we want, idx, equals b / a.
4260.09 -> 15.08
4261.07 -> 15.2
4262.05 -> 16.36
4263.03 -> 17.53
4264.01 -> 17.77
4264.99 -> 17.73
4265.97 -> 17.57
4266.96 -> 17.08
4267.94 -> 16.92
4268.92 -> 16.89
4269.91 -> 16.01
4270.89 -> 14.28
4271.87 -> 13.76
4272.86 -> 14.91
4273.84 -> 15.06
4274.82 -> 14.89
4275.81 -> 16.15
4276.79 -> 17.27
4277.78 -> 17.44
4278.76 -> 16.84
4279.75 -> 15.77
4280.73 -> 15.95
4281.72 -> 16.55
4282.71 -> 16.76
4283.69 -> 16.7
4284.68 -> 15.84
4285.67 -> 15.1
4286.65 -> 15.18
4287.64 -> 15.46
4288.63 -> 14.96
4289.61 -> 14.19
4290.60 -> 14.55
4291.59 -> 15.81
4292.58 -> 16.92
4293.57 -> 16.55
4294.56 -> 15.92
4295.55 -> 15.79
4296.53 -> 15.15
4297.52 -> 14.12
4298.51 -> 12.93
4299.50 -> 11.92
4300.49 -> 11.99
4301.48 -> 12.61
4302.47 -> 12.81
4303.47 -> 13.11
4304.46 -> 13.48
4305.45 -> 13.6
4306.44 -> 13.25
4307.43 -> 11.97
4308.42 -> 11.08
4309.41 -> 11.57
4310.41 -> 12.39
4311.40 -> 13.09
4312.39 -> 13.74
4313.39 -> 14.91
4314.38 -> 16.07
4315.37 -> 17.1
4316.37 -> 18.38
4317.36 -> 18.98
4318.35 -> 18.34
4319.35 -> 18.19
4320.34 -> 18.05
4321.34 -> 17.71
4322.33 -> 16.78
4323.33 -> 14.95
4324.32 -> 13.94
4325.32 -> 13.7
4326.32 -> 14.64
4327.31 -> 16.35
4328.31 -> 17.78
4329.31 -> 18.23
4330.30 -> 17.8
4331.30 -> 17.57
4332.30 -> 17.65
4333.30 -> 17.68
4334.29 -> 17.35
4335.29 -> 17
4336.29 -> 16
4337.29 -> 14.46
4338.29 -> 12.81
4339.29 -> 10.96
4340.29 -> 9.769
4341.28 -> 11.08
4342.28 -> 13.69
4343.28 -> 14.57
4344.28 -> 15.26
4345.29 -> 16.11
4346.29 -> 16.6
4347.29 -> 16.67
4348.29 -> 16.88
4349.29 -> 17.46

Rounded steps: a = 0.0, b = 0.86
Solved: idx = -26.7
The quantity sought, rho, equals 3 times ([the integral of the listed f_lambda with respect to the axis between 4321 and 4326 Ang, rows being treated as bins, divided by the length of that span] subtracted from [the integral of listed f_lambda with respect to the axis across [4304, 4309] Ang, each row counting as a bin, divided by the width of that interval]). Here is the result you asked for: -8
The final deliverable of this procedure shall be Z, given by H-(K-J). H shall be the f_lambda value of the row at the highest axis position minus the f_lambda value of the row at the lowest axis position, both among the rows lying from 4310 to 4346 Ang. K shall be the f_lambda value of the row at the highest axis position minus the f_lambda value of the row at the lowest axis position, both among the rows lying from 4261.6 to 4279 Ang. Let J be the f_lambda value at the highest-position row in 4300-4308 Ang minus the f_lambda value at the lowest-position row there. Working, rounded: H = 3.7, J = 0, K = 0.5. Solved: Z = 3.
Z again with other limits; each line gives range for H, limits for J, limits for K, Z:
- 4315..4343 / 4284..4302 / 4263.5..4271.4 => -3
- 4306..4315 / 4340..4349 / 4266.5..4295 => 11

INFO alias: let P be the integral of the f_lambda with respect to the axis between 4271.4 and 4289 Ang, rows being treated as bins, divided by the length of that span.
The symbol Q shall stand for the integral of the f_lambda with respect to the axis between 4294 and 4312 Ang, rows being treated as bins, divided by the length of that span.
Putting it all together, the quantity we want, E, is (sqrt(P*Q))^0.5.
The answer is 3.80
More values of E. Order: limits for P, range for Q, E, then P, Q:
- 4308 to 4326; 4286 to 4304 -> 3.87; 15.5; 14.4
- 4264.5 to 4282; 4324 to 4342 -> 3.96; 16.2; 15.3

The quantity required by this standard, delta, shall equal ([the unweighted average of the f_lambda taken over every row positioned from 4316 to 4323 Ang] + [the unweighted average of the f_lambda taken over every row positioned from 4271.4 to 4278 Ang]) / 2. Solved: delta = 16.9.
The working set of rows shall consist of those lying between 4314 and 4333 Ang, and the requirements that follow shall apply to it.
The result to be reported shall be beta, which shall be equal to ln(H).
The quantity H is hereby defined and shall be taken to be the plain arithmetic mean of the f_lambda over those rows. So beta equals 2.83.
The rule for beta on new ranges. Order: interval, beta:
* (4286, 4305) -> 2.67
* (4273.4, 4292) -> 2.76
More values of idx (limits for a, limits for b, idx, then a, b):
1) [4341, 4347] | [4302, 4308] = -0.2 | 1.1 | -0.17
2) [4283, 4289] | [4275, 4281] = 0.1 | -0.4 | -0.04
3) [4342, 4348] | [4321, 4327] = -1.0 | 0.6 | -0.62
